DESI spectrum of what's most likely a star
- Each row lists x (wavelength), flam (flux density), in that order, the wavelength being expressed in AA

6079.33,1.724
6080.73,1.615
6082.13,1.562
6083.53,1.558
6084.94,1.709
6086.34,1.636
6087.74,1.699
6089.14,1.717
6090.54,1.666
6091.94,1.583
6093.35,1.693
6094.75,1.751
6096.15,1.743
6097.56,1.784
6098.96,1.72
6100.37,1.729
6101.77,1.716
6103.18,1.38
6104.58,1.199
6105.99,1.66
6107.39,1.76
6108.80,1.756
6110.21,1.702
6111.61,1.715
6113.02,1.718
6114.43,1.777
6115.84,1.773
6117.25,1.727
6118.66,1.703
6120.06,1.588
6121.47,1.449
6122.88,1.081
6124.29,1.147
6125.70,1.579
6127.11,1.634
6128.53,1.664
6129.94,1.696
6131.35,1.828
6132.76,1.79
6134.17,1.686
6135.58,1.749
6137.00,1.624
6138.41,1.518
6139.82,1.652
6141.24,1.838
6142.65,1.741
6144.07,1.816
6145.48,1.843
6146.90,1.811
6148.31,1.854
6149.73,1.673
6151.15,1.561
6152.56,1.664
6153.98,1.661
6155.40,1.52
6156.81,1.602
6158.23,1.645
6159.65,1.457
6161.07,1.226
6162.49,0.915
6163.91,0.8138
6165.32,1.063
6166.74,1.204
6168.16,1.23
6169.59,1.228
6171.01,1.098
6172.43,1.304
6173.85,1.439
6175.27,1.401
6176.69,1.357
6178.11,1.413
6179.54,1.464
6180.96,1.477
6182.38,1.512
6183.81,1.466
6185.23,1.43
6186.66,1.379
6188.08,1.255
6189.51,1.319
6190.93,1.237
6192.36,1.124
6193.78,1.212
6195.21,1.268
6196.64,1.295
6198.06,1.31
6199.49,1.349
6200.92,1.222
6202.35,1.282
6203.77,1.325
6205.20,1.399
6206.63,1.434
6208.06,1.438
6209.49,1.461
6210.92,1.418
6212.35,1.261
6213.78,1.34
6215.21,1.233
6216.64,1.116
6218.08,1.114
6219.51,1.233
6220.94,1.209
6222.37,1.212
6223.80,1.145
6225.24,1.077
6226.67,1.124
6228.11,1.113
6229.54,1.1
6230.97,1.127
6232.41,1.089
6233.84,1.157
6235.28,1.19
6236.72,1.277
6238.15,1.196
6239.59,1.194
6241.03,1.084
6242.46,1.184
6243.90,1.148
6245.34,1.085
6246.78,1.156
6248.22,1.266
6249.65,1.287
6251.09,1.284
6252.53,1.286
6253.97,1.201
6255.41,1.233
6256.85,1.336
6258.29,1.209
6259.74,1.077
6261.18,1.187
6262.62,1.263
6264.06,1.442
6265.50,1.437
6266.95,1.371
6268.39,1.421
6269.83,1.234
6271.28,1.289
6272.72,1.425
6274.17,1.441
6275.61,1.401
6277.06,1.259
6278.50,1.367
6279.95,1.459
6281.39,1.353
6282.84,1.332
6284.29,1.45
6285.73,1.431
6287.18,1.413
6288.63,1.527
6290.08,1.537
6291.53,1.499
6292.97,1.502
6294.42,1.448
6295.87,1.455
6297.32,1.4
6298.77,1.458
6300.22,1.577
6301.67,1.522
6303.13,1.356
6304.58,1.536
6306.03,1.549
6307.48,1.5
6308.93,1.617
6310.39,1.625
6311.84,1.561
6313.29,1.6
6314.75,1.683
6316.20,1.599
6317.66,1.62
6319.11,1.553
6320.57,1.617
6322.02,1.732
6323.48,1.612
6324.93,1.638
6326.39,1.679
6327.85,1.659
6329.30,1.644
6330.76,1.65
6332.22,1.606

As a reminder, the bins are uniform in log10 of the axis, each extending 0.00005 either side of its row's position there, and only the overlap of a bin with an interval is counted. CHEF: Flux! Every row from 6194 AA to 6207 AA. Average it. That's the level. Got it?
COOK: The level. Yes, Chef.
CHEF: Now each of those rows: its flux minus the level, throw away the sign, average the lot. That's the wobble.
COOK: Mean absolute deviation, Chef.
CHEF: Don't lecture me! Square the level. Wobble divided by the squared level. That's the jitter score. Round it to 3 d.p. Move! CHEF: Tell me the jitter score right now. 0.029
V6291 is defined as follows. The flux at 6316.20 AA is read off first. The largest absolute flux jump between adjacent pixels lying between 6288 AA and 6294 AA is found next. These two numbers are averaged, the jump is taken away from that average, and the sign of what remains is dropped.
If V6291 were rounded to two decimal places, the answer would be 0.78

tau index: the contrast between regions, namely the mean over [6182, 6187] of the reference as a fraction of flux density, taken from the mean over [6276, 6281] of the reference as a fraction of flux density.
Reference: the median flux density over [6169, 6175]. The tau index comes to 0.06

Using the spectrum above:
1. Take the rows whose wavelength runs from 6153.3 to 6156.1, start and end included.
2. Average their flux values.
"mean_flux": 1.59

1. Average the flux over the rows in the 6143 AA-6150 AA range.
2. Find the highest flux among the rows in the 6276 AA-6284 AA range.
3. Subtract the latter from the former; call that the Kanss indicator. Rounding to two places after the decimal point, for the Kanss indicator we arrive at 0.34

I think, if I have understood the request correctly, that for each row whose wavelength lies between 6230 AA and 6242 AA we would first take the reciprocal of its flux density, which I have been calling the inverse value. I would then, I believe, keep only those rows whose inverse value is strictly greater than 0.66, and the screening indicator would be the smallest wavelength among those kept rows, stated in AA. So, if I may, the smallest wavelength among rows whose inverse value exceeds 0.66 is 6230.97 AA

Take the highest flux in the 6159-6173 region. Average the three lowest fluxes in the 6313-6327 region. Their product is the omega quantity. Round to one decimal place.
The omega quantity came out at 2.3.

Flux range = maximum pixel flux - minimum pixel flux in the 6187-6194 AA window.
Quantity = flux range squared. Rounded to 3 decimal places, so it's 0.038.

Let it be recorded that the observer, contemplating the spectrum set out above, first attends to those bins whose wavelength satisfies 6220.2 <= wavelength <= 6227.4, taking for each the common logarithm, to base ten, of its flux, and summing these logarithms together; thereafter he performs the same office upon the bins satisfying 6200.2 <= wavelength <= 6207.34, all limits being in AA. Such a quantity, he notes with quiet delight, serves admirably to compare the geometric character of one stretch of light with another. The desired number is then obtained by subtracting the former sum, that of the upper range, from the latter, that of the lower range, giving 0.31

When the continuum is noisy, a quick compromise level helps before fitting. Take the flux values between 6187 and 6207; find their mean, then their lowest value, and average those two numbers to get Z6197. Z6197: 1.21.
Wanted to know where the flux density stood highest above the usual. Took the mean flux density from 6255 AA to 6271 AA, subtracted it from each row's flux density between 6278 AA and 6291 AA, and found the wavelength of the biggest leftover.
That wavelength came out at 6290.08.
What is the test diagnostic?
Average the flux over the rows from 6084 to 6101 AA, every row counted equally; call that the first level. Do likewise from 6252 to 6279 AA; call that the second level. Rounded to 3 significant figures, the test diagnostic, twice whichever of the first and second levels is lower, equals 2.62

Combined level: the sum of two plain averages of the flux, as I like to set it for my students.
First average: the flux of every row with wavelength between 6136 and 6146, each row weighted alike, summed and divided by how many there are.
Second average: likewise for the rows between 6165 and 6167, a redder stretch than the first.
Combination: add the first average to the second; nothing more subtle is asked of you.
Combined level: 2.85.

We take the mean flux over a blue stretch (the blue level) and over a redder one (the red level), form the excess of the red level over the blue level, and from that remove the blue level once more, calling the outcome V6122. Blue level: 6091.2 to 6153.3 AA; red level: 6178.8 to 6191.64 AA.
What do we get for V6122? -1.9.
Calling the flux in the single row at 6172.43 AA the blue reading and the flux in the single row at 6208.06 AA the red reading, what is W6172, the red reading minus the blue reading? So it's 0.13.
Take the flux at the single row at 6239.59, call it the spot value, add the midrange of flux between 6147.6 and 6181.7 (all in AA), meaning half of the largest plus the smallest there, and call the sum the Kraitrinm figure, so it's 2.53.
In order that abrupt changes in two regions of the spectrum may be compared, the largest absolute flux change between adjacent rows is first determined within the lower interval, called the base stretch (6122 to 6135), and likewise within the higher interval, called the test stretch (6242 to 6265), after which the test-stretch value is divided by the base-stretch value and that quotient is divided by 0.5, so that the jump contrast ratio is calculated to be 0.8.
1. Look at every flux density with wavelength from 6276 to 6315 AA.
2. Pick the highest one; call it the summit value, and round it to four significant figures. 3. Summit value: 1.683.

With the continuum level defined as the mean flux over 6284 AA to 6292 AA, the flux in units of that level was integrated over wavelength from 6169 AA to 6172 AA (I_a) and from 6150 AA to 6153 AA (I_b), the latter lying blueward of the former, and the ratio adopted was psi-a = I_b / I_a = 1.38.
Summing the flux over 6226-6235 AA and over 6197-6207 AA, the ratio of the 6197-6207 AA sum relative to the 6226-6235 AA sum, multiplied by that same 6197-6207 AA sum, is 13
